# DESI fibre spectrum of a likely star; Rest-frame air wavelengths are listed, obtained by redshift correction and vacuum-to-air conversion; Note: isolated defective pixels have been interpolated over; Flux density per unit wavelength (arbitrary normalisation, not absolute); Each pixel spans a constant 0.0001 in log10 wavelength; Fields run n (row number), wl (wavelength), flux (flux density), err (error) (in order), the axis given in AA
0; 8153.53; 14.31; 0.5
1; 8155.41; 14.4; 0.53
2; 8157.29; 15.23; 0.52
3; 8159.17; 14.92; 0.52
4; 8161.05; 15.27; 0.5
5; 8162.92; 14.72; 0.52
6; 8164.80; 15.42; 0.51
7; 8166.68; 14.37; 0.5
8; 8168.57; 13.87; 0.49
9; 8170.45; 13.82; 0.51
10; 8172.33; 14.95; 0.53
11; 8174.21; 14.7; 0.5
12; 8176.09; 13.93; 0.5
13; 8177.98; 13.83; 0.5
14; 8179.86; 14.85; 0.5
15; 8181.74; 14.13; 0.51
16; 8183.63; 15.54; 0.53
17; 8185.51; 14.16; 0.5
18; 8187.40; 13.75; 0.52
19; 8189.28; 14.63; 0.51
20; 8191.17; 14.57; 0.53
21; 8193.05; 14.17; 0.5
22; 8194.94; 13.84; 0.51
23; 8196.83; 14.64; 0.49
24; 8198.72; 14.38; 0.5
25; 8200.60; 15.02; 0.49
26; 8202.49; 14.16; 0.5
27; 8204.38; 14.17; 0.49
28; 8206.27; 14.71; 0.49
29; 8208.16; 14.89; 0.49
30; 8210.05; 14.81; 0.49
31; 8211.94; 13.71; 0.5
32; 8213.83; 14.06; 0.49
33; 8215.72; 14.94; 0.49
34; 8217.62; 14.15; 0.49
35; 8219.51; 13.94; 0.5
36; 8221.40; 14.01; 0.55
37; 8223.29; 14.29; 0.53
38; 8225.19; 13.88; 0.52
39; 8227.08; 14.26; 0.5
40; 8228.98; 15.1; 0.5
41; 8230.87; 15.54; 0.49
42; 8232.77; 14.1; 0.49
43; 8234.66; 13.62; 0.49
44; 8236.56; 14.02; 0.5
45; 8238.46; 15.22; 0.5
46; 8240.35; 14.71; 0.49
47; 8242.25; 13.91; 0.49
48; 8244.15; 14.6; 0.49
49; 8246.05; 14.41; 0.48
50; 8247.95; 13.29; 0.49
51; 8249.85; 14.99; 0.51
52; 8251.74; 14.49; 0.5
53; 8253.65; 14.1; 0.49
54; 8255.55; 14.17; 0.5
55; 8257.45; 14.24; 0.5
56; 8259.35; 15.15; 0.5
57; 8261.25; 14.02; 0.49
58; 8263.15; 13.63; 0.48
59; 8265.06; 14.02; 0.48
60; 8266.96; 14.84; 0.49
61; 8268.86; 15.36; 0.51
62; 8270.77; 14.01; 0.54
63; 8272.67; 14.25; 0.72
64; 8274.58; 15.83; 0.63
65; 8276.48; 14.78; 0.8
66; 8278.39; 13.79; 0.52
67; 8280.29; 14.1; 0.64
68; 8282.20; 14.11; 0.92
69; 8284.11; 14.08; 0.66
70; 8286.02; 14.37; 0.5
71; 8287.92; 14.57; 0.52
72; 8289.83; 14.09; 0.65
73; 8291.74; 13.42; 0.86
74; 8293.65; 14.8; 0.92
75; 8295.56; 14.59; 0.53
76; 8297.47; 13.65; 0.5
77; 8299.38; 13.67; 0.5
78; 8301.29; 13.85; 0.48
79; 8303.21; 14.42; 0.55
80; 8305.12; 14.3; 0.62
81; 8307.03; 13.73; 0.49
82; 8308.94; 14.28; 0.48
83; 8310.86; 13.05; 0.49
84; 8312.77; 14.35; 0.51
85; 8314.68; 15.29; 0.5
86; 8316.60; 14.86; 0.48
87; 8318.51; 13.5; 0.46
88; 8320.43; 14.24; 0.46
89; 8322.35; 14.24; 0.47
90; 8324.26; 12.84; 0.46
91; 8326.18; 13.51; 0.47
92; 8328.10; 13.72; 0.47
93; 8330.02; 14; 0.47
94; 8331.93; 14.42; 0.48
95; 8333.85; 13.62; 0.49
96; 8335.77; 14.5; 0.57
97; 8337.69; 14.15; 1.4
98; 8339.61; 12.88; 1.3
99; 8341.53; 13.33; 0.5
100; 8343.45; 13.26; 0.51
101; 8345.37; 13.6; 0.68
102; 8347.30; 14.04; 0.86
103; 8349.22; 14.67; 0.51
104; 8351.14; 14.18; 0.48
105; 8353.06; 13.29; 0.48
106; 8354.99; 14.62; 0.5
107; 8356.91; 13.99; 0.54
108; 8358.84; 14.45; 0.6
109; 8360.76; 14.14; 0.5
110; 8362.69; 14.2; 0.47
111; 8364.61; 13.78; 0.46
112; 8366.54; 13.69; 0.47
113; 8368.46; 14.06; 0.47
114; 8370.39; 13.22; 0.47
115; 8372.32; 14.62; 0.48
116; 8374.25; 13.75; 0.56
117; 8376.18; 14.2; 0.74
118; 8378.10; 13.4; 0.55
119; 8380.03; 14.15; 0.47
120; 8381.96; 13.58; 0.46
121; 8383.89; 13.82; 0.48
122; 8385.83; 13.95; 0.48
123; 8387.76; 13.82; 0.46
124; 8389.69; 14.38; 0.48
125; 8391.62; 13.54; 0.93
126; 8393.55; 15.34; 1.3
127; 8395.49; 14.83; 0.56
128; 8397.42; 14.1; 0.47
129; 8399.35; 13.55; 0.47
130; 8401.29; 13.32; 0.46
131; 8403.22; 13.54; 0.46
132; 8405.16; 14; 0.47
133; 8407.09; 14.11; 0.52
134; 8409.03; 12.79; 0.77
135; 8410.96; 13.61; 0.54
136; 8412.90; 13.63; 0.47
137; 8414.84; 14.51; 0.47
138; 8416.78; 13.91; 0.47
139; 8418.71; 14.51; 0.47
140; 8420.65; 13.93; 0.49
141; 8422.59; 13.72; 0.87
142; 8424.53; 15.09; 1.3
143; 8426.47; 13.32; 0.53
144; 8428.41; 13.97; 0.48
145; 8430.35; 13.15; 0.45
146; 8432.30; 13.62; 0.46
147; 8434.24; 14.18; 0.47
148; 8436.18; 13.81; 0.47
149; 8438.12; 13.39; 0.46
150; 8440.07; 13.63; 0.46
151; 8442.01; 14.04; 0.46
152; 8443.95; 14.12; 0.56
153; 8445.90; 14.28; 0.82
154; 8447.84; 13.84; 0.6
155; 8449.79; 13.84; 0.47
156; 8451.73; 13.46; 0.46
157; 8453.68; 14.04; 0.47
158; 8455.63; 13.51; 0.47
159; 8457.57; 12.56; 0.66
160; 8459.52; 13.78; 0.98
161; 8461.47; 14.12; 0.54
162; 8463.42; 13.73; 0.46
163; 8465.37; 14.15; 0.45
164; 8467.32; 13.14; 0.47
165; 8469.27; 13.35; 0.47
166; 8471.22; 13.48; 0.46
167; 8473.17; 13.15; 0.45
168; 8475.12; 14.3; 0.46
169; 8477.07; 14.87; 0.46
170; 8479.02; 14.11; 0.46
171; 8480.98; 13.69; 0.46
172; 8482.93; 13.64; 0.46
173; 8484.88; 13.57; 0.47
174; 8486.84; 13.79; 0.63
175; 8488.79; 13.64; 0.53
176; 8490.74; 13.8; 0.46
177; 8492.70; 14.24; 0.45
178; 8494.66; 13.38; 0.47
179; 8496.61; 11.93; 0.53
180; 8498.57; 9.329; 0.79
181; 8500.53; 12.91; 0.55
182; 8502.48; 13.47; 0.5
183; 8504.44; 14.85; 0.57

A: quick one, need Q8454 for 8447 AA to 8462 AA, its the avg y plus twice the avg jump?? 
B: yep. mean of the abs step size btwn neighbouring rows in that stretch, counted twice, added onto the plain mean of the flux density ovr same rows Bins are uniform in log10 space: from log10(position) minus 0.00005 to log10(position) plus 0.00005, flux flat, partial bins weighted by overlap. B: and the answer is 14.8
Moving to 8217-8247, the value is 15.5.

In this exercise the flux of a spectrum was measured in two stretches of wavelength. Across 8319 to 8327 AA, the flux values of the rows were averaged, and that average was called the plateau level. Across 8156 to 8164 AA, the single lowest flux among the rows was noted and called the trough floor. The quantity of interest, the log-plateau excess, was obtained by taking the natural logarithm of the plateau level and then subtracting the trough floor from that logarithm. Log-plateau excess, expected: -12.1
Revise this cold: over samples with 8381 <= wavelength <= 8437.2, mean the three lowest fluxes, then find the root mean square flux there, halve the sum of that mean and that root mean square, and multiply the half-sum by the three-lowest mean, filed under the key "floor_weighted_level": 176.8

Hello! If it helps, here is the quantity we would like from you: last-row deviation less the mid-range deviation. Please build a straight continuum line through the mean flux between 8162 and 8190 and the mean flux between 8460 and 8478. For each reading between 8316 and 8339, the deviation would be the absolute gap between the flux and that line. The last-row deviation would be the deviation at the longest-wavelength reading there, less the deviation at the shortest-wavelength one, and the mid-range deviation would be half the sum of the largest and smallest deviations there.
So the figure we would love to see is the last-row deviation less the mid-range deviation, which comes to -1.33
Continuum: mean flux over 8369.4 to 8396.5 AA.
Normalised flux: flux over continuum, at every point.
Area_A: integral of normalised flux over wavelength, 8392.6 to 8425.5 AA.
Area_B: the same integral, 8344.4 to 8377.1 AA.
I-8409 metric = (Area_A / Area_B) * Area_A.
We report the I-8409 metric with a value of 33.1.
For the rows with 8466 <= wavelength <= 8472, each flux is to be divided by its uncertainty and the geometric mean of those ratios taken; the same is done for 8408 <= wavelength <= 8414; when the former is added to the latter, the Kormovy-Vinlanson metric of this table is 52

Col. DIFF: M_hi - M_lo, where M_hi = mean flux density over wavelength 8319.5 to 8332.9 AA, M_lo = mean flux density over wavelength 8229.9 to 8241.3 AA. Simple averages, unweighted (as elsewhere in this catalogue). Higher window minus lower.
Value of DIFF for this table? -0.7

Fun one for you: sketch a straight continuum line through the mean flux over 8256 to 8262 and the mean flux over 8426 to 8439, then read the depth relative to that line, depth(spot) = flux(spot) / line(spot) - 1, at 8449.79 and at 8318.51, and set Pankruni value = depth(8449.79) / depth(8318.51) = -0.4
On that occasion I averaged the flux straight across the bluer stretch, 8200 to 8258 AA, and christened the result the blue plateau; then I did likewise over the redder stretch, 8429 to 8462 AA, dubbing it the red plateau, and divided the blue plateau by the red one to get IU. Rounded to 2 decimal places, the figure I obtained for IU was 1.05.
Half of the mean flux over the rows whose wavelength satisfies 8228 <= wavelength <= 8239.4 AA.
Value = 7.30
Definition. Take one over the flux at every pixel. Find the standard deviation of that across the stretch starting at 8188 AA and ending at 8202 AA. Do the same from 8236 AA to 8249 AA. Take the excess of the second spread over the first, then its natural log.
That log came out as -6.7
